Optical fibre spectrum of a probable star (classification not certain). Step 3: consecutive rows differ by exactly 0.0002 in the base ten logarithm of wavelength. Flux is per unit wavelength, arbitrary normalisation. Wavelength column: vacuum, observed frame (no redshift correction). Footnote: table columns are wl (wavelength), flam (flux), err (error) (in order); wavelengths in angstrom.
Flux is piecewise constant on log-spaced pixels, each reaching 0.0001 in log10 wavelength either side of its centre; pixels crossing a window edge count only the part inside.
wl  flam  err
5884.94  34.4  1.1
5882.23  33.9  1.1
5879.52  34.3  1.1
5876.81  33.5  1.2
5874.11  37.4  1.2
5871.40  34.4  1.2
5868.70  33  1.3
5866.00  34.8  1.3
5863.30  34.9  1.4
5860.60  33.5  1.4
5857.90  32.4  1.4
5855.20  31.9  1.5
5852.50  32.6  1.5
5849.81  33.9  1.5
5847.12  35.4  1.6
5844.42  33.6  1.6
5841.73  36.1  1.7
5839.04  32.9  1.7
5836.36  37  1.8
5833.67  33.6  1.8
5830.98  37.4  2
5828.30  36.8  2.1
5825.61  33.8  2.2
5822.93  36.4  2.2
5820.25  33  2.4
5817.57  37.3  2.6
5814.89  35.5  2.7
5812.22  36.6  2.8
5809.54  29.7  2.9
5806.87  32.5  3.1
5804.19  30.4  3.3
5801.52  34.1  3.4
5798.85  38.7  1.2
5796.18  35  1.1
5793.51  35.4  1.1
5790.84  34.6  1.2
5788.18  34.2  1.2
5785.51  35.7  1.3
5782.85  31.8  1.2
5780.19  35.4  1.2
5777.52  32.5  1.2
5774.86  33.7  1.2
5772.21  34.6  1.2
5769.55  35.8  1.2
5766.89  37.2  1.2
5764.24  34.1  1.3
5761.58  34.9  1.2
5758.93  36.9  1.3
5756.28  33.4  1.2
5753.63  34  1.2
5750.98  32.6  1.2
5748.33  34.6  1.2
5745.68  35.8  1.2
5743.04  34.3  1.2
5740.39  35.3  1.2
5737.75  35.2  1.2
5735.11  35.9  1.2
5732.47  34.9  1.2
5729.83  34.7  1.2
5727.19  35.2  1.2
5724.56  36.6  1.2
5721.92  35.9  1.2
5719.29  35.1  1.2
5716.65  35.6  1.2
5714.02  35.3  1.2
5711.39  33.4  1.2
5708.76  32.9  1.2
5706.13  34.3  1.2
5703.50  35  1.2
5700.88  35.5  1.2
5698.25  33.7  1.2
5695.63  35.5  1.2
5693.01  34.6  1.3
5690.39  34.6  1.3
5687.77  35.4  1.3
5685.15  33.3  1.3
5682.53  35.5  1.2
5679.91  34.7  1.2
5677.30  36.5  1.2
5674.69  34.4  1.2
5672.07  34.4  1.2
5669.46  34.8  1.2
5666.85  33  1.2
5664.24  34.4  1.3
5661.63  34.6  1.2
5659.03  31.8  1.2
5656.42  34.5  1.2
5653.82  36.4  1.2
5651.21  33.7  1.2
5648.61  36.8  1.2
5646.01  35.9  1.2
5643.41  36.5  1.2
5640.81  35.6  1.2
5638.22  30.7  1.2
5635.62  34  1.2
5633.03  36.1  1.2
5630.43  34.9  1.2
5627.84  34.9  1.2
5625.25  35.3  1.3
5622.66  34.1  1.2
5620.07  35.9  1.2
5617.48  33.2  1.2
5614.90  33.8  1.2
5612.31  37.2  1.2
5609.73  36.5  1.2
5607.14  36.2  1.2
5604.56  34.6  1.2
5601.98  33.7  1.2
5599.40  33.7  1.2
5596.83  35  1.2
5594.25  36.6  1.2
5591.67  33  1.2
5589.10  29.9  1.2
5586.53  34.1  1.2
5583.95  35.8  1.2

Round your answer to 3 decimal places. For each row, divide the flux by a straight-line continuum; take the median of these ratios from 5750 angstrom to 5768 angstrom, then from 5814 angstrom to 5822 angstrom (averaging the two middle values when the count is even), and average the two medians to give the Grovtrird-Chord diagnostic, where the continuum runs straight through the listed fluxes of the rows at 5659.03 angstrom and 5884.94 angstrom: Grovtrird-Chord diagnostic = 1.045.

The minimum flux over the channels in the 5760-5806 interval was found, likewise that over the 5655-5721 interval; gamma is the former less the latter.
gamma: -1.4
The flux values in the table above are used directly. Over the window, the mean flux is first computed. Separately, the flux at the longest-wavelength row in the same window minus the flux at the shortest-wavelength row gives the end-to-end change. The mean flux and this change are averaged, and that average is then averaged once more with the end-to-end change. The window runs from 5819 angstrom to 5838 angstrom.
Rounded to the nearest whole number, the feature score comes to 12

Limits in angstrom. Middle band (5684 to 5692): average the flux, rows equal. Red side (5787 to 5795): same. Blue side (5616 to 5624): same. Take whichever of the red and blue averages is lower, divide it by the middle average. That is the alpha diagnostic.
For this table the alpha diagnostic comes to 1.00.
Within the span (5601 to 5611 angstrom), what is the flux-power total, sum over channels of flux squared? 4976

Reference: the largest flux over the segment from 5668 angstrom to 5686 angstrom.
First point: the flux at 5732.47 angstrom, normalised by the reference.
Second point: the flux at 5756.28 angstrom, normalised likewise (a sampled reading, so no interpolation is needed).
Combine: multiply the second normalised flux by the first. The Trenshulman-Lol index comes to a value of 0.87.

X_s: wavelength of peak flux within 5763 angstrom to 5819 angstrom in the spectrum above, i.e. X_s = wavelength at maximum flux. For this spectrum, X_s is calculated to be 5798.85 angstrom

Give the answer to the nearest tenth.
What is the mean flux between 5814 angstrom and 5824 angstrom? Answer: 35.5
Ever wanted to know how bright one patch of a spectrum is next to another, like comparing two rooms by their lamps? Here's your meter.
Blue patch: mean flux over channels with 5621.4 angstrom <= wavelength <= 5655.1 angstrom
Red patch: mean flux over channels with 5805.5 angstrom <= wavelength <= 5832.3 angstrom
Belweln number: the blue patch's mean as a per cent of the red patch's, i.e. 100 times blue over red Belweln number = 100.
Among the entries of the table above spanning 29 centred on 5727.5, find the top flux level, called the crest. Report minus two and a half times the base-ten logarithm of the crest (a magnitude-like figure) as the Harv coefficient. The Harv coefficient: -3.91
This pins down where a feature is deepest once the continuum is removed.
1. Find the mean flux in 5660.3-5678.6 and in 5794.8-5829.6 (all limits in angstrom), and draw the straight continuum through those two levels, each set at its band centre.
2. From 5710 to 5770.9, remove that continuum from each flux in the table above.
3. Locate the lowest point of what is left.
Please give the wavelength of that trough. 5750.98 angstrom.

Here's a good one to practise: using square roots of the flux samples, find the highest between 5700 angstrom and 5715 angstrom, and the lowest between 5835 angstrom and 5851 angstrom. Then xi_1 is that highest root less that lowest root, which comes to 0.22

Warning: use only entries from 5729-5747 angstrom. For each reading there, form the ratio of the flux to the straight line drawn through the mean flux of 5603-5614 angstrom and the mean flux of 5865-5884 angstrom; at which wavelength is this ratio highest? 5735.11 angstrom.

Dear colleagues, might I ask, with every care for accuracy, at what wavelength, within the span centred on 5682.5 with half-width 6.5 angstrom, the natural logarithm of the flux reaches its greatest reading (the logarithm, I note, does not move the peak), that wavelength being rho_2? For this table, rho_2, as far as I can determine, 5677.30 angstrom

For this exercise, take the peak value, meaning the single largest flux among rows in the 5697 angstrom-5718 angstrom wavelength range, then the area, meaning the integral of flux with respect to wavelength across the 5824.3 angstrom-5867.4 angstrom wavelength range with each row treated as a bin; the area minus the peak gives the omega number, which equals 1447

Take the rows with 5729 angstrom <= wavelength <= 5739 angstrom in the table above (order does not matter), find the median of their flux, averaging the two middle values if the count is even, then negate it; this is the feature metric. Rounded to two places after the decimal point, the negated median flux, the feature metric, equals -35.05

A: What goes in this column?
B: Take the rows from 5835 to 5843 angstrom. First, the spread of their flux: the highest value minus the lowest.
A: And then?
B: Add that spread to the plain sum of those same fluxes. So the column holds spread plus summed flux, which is 110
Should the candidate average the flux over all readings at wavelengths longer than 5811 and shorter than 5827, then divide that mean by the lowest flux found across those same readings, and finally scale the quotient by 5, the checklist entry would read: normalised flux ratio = 5.37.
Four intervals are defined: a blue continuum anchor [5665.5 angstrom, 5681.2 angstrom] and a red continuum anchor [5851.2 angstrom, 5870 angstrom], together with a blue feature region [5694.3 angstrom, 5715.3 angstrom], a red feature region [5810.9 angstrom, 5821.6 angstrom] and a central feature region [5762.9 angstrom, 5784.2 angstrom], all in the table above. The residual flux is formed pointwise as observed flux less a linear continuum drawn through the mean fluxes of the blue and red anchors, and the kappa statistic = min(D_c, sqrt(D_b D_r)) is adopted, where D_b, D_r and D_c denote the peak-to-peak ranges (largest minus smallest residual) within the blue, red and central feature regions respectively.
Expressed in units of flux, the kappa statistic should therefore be 3.30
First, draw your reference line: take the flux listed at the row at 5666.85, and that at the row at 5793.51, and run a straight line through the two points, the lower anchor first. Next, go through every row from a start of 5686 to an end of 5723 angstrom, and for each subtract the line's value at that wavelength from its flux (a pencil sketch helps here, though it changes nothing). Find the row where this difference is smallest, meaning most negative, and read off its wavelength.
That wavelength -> 5708.76 angstrom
